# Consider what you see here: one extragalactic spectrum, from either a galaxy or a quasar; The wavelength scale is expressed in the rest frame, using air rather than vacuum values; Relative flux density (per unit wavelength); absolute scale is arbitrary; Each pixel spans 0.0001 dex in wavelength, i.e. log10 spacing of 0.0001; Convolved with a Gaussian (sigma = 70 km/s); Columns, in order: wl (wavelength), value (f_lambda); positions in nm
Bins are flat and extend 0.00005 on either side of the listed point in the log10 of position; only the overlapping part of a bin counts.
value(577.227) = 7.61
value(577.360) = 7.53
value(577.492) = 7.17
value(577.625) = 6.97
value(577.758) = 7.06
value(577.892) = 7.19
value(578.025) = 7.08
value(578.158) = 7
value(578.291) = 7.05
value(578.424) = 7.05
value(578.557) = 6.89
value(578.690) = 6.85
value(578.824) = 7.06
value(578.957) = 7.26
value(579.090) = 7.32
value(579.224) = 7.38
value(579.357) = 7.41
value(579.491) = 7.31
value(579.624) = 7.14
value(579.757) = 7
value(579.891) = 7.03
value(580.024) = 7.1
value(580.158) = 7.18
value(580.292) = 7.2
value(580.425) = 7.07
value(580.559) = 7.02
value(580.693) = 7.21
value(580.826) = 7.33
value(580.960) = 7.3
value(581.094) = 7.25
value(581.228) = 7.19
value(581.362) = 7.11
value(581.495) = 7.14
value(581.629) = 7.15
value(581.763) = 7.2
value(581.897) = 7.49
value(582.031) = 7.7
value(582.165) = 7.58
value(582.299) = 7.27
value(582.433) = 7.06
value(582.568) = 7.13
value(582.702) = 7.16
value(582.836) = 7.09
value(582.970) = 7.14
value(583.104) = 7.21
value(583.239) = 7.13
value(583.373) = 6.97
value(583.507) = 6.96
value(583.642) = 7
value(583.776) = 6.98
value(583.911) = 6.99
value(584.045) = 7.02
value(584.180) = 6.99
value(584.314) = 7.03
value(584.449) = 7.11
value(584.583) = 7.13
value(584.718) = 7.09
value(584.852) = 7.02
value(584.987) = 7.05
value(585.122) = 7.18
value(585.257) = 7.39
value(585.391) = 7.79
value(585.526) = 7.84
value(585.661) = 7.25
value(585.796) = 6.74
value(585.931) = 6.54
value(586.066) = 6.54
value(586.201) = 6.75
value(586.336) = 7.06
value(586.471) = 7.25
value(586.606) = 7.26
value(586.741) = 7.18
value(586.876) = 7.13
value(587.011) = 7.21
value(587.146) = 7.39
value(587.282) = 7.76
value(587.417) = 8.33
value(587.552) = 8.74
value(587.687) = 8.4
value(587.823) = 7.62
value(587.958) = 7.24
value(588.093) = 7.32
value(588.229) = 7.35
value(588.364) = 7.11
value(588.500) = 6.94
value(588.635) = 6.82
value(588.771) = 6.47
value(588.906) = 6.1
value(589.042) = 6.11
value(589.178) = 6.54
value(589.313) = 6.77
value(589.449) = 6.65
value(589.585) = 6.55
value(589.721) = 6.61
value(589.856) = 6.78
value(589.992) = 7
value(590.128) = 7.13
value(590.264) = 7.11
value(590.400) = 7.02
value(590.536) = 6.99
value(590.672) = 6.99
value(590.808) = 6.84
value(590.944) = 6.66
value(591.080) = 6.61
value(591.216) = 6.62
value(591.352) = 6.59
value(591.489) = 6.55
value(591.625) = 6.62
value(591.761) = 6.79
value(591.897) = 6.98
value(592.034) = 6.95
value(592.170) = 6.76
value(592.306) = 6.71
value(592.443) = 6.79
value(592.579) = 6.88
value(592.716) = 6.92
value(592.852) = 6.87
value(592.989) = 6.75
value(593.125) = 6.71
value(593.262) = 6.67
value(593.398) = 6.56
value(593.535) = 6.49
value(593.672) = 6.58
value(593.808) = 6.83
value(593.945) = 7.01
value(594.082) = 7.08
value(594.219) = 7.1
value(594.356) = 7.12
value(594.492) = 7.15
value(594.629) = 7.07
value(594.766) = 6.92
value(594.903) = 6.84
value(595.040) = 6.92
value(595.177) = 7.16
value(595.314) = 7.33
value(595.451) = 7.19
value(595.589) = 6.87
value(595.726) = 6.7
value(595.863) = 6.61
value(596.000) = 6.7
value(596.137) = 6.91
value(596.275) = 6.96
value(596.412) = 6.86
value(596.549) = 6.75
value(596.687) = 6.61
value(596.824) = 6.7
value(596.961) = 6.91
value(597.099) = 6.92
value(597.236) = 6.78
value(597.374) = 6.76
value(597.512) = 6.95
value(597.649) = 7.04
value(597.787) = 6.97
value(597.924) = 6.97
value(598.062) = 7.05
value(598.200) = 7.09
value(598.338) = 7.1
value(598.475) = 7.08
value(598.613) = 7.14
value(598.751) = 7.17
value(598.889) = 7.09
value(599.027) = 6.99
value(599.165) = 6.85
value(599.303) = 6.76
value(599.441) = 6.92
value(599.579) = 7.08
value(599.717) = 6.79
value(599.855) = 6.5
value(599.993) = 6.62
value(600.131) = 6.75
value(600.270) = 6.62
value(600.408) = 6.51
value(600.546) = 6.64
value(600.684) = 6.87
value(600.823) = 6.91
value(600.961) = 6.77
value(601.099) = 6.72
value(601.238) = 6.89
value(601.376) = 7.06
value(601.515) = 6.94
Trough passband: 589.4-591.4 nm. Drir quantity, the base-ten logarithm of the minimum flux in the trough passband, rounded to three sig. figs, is 0.816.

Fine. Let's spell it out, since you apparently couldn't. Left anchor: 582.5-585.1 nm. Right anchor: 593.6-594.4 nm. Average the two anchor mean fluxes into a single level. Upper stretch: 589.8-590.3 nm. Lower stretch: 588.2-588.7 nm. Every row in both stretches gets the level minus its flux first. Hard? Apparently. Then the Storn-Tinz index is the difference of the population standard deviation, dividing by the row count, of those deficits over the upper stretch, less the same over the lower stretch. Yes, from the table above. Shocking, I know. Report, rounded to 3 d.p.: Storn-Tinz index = -0.060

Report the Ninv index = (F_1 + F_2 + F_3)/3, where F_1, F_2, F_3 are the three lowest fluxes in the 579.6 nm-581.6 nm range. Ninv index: 7.0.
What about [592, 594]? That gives 6.5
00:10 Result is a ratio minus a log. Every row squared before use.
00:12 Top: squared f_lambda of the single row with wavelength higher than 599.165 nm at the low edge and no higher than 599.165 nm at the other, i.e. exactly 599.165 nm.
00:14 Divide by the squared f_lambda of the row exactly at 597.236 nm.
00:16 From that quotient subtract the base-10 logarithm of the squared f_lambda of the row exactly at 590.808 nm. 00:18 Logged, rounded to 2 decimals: -0.65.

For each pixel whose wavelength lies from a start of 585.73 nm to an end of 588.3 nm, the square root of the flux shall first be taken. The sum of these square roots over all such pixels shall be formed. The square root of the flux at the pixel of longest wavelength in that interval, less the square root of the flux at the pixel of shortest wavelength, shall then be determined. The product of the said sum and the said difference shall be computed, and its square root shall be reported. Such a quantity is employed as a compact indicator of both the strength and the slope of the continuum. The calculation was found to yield 2.4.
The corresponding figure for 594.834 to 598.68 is 2.0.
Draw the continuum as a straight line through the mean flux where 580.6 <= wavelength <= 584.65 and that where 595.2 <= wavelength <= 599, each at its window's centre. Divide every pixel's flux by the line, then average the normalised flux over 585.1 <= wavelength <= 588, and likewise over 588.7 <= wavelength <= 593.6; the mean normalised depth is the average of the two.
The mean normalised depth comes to 1.00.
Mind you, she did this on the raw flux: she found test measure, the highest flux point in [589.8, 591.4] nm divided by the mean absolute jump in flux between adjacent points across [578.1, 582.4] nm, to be 70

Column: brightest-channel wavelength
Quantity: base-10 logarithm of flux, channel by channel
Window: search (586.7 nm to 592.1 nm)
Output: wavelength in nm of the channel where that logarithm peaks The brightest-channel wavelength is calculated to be 587.552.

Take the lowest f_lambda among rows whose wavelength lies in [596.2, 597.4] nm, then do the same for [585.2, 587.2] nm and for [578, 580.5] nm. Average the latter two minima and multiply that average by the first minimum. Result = 44.3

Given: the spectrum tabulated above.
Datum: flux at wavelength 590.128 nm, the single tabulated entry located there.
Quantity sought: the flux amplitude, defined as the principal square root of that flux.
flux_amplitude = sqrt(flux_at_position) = 2.67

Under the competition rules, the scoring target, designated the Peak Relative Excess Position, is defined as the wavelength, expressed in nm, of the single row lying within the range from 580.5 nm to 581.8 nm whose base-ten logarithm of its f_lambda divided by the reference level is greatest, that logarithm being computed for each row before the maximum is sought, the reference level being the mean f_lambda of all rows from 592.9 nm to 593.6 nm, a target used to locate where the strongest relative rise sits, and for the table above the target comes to 580.826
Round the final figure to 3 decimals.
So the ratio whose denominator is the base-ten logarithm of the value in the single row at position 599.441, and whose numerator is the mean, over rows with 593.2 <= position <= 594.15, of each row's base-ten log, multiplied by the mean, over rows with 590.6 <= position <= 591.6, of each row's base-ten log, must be 0.814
